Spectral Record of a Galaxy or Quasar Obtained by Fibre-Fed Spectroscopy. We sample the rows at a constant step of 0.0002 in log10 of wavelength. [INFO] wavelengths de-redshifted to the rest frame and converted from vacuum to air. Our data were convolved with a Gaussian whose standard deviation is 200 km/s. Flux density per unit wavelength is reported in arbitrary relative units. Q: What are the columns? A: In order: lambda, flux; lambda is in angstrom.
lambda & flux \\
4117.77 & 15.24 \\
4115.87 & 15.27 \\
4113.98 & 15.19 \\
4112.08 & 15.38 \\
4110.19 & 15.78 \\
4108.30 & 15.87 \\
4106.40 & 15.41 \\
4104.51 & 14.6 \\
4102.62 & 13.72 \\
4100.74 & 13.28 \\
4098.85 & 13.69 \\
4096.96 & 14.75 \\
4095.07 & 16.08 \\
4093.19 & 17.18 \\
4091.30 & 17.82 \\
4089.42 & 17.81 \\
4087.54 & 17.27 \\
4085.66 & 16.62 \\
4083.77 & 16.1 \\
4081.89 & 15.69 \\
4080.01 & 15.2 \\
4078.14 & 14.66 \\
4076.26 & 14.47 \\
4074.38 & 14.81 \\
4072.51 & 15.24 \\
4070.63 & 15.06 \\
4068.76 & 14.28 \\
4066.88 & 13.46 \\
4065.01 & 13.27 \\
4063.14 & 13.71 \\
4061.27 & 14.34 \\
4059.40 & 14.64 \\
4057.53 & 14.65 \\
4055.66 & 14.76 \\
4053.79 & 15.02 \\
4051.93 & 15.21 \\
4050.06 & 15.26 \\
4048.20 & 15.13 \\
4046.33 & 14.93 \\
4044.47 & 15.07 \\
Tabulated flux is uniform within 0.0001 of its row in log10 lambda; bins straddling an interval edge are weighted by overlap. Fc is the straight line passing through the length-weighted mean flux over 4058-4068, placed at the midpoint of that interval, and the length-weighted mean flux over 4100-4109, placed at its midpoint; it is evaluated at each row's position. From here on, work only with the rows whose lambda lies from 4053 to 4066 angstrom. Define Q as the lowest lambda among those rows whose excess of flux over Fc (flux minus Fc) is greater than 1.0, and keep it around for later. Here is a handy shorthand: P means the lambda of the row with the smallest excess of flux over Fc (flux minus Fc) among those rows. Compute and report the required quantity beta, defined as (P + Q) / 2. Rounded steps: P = 4065.01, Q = 4053.79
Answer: 4059.4 angstrom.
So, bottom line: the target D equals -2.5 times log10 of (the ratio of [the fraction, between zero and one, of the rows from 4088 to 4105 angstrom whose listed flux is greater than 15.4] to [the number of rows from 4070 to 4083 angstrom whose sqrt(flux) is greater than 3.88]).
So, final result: 2.4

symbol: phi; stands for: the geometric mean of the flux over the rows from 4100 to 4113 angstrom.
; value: 14.8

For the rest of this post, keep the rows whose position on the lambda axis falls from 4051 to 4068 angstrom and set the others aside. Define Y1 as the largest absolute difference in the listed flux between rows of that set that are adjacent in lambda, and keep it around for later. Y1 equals 0.63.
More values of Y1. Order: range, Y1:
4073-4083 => 0.54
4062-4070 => 0.82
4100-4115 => 0.88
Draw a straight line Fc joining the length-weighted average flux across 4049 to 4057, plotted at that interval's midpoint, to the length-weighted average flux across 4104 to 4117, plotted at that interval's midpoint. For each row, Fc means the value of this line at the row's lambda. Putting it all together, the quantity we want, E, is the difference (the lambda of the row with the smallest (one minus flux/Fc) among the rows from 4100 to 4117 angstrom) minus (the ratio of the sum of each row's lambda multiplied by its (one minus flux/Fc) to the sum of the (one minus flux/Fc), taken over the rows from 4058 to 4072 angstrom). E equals 43.4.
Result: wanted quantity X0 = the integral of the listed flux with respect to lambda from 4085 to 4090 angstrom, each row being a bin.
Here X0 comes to 86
